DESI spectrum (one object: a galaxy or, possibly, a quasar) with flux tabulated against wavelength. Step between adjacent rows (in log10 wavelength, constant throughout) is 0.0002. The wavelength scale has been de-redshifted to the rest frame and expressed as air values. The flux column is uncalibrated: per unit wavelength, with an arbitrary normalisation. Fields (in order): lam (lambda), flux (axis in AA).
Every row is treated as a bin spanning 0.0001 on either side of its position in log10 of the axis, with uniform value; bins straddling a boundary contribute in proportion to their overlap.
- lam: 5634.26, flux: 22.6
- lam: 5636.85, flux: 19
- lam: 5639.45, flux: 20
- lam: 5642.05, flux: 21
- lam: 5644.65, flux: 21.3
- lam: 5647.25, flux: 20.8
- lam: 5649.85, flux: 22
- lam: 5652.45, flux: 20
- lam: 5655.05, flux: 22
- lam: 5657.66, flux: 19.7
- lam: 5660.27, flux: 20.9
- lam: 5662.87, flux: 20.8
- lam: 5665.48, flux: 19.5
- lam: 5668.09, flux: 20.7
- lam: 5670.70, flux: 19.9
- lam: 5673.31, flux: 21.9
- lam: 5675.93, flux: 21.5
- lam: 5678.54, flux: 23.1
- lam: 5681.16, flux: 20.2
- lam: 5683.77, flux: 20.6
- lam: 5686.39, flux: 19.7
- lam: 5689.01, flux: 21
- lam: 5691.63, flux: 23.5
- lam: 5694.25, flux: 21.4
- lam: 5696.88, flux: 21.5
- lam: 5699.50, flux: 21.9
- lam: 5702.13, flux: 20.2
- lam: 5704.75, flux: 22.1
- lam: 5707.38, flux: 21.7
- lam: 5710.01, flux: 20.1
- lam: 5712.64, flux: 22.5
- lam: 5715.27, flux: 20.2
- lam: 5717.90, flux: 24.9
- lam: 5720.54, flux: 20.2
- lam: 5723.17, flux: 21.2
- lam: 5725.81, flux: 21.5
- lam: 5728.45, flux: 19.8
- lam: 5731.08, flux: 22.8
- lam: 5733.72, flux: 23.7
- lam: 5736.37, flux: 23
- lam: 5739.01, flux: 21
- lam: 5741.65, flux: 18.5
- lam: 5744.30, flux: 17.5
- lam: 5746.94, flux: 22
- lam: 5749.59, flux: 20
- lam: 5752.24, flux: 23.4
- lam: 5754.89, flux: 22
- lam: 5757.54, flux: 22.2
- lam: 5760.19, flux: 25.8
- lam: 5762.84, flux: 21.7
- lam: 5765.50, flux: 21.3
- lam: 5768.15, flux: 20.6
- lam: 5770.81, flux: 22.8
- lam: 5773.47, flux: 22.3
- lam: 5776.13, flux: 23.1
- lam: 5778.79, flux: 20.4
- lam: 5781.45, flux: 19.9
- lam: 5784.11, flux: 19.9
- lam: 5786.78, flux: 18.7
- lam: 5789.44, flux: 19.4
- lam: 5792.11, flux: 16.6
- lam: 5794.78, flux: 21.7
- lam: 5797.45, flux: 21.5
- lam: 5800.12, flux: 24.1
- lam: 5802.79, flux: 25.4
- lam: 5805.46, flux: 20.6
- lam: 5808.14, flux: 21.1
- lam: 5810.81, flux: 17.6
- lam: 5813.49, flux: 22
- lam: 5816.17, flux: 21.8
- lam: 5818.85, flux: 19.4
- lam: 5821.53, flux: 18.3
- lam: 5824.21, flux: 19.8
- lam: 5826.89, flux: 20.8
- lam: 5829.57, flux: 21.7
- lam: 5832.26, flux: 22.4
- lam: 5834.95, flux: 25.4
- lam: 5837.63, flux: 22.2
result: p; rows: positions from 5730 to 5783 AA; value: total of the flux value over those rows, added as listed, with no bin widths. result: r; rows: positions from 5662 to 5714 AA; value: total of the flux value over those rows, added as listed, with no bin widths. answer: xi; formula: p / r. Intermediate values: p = 434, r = 424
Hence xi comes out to 1.02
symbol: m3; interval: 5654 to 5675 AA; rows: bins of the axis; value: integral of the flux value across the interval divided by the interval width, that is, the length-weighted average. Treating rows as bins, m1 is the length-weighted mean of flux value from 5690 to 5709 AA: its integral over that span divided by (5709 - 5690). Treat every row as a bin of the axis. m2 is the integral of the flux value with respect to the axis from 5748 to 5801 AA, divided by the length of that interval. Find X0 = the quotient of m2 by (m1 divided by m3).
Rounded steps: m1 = 21.7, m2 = 21.3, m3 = 20.7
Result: 20.3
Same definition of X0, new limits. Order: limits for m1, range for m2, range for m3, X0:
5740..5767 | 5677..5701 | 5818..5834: 20.5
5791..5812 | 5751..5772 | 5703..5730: 22.8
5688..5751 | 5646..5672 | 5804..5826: 19.5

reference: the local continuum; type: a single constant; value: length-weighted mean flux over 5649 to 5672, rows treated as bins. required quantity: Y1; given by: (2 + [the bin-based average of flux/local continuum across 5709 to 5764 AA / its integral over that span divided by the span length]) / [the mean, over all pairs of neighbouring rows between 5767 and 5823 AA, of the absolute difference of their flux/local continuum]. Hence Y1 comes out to 33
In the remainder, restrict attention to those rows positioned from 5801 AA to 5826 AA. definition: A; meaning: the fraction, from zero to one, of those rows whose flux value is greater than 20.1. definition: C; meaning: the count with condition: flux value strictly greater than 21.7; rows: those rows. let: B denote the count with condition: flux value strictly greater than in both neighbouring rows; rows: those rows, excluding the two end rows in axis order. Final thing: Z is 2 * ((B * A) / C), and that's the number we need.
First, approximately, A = 0.56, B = 2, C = 3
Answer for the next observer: 0.7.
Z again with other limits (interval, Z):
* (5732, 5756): 0.5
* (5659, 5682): 2.3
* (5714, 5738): 1.3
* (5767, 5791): 0.7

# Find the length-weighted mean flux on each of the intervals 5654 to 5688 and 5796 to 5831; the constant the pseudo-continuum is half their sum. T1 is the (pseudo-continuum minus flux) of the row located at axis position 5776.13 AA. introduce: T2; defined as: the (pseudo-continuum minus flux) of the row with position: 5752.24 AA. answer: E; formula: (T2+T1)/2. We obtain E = -2.3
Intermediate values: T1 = -2.2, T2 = -2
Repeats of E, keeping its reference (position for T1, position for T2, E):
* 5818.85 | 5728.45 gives 1.3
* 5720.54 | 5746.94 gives -0.2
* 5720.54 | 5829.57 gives 0.0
